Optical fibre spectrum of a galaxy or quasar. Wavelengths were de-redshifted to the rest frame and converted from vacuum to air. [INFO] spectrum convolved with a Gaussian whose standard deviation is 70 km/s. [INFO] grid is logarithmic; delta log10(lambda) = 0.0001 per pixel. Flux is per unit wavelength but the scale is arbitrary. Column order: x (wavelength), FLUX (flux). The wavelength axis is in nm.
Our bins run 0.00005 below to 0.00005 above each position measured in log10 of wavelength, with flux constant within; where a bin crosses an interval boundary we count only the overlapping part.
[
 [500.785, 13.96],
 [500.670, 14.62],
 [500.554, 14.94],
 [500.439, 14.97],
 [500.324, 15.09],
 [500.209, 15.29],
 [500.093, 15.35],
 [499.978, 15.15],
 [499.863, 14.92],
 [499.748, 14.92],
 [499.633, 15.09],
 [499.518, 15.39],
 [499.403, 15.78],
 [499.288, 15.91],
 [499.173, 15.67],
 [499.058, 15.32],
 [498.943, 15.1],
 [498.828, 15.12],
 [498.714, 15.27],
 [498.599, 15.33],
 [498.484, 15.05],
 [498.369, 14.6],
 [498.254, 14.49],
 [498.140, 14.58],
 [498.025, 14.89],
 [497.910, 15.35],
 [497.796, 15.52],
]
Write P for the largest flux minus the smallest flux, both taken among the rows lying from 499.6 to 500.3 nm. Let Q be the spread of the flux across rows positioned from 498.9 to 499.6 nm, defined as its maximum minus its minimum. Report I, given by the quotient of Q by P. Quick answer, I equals 1.9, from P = 0.43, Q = 0.81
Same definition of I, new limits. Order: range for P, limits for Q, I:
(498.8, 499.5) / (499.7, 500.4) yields 0.5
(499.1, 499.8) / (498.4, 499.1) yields 0.3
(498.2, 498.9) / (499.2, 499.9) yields 1.2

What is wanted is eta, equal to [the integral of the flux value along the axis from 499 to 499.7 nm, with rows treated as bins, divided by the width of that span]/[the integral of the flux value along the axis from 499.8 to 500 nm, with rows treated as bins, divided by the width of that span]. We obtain 1.03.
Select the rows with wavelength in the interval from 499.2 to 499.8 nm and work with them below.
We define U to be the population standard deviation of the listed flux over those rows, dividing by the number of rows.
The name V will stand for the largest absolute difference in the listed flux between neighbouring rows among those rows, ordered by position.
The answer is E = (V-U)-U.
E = -0.37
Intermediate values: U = 0.38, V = 0.39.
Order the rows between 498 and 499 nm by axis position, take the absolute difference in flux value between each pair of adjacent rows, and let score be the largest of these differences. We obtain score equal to 0.45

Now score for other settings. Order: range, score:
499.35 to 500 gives 0.39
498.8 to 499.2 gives 0.35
